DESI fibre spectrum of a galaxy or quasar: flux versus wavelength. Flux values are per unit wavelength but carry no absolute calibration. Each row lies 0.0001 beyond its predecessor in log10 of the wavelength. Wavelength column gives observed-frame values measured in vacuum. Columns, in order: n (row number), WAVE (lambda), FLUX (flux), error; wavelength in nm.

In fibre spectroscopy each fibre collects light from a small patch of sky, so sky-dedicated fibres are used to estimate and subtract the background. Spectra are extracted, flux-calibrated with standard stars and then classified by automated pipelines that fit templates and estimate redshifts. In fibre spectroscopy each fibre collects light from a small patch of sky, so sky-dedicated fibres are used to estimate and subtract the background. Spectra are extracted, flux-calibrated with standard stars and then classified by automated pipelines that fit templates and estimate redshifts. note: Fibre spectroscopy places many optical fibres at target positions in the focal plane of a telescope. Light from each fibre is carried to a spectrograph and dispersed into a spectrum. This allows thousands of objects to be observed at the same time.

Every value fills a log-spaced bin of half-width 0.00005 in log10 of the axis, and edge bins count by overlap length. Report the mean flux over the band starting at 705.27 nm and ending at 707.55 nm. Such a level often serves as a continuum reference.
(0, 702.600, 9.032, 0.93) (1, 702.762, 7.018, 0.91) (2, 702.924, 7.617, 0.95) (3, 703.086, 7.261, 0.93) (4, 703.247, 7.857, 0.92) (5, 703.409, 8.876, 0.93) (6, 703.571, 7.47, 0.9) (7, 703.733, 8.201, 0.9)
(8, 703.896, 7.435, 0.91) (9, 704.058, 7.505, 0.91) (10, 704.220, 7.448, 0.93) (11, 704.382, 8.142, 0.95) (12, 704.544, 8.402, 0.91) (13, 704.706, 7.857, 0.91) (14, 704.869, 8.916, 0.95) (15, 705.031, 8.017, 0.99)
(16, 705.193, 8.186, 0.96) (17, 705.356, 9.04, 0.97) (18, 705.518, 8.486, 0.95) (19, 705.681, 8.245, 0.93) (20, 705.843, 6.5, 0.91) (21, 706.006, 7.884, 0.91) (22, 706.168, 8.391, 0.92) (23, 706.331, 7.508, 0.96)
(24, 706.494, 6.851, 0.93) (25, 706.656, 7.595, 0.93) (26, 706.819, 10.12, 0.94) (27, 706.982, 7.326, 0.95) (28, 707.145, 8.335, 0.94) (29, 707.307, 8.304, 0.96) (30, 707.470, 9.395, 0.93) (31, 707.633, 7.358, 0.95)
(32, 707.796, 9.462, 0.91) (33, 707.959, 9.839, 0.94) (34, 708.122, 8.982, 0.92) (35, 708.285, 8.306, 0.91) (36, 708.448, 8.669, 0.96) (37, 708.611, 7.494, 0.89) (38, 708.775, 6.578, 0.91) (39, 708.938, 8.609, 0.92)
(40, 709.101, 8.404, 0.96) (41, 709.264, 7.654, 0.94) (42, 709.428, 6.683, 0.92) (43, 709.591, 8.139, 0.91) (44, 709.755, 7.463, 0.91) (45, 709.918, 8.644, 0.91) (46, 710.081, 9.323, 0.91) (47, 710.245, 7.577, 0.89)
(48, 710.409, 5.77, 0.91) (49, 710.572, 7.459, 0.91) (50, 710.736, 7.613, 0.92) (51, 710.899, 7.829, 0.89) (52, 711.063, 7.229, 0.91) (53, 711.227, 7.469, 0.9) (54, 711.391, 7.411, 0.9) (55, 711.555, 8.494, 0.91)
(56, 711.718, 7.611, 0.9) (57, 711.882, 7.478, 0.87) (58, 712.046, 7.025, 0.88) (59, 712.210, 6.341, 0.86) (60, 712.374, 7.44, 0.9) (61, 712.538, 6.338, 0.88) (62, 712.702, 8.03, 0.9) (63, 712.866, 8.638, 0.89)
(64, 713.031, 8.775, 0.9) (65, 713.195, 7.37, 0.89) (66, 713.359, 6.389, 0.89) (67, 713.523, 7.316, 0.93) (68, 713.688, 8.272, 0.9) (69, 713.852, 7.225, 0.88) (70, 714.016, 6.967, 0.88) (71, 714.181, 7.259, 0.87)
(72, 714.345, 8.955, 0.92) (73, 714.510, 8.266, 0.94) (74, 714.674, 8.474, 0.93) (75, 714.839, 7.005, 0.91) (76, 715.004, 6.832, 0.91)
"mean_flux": 8.1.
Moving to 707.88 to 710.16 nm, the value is 8.2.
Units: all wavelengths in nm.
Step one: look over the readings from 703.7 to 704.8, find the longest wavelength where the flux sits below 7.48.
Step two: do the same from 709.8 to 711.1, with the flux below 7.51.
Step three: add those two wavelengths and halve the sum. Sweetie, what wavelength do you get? 707.64 nm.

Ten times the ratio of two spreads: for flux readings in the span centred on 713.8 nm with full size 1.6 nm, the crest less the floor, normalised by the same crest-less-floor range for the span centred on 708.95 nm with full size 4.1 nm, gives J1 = 6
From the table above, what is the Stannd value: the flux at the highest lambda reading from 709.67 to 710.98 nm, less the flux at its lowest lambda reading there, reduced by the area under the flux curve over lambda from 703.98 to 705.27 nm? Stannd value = -10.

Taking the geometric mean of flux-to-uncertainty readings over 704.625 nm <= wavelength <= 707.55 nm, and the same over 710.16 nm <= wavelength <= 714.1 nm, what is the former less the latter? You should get 0.38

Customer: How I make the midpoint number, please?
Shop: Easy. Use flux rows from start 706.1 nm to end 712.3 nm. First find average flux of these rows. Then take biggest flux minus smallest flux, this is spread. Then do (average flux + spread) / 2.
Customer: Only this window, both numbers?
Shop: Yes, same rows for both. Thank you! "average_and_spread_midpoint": 6.13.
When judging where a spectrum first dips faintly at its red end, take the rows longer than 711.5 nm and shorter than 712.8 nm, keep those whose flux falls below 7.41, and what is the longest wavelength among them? 712.538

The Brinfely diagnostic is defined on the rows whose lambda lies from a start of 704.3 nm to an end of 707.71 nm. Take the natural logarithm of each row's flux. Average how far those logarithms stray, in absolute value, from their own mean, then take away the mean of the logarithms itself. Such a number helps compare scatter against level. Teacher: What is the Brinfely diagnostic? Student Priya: -2.02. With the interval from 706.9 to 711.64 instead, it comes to -1.98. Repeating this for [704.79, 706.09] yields -2.03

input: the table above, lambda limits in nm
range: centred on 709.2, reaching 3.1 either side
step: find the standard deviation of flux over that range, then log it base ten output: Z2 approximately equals -0.02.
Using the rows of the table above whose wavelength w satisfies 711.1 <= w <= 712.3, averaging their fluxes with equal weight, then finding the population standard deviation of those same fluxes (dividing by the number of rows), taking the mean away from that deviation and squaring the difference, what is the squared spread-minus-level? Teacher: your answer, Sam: 46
